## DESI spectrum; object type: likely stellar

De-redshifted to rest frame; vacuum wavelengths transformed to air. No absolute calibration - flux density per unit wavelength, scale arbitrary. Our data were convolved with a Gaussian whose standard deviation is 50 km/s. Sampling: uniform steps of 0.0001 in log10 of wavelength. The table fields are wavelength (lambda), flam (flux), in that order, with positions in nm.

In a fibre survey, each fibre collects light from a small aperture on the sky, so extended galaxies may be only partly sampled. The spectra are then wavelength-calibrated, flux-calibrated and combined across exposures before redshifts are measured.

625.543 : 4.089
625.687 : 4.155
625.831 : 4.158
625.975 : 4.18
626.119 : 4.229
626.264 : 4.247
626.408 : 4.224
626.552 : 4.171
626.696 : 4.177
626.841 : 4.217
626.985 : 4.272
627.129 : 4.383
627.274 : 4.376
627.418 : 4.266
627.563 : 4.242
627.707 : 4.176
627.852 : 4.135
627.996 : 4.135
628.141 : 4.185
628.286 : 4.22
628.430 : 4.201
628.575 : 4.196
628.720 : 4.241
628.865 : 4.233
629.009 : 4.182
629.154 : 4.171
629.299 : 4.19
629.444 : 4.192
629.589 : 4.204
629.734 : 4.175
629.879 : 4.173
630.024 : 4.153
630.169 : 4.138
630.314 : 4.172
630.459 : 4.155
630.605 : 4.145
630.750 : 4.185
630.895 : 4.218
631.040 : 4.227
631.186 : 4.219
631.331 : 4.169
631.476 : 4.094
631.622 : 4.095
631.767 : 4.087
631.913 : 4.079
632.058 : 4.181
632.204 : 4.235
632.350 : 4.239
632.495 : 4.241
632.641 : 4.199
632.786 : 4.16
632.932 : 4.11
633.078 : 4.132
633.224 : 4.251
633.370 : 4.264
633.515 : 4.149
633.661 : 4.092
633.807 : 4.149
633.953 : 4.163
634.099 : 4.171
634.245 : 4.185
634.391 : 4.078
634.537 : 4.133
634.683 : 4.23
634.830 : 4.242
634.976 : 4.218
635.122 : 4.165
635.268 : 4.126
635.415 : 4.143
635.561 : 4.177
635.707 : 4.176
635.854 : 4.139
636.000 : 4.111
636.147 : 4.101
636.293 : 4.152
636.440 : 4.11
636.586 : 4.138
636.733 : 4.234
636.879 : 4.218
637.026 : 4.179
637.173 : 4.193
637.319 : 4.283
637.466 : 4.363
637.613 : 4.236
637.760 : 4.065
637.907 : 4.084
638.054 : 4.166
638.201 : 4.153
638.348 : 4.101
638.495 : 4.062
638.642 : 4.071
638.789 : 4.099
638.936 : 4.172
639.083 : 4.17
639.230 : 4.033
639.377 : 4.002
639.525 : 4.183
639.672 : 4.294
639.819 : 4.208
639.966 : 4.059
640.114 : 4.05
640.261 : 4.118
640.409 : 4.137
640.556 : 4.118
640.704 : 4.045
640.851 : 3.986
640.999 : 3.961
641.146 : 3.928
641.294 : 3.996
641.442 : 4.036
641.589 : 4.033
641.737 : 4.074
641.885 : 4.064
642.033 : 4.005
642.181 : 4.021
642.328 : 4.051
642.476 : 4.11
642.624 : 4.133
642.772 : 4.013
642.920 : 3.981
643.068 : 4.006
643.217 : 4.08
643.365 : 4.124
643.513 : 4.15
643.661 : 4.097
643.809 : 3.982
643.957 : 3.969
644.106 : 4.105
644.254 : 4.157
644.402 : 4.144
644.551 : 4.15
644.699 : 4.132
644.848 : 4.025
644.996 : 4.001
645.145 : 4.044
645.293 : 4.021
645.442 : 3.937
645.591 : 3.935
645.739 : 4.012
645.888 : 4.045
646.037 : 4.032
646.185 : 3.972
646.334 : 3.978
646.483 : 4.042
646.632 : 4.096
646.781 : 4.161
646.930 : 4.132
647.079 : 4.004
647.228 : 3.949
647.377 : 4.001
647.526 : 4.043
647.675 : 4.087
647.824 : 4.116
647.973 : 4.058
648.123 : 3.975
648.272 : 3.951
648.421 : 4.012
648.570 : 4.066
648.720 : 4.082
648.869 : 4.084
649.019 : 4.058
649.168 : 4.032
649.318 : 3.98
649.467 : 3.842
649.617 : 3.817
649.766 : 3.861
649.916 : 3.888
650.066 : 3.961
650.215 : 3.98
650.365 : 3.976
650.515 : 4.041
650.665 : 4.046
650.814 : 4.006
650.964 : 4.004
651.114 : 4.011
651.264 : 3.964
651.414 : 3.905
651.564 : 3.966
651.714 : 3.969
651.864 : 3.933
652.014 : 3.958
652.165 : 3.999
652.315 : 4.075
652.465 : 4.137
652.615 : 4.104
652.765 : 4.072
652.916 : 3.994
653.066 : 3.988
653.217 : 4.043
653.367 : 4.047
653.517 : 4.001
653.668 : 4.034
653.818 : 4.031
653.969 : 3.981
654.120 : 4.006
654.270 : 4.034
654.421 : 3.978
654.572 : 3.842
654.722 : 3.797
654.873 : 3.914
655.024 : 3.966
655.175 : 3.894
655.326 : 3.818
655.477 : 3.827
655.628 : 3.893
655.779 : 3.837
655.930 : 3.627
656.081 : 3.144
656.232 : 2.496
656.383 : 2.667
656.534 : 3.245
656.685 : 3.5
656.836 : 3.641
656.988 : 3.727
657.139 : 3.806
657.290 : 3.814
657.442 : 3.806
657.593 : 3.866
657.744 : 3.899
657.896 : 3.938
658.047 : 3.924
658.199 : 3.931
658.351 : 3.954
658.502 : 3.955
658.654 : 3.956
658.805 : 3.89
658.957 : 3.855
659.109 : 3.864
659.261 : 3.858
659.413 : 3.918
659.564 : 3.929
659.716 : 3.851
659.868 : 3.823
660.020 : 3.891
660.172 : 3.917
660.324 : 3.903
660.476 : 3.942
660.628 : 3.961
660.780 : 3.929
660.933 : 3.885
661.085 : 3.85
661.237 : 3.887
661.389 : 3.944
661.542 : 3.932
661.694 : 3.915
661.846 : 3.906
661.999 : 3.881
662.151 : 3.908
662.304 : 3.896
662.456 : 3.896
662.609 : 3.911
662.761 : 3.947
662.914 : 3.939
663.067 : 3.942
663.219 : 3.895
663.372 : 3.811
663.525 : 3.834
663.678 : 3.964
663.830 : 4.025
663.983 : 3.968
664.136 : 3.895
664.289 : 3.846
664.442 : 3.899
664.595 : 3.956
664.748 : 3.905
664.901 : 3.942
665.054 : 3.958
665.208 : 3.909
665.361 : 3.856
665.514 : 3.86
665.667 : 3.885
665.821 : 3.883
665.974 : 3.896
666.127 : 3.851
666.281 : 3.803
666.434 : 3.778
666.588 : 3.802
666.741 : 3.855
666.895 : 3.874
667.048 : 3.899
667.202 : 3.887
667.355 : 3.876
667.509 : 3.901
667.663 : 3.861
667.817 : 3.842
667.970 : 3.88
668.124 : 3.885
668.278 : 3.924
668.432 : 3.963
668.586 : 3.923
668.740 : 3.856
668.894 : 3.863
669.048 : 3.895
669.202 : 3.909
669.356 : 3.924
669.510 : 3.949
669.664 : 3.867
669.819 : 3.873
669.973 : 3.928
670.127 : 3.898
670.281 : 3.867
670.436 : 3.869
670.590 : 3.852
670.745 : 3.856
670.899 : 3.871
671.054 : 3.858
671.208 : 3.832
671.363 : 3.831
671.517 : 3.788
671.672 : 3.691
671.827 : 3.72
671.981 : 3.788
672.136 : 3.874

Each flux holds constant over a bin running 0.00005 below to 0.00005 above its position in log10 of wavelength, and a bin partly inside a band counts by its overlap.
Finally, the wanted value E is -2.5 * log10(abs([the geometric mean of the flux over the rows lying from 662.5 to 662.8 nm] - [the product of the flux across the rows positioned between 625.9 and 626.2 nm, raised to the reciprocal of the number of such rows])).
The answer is 1.4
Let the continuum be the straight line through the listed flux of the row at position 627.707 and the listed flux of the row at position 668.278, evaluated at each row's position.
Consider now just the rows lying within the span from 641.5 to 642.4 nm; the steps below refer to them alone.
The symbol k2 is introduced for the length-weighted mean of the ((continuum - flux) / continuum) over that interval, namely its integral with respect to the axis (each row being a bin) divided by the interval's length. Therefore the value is 0.011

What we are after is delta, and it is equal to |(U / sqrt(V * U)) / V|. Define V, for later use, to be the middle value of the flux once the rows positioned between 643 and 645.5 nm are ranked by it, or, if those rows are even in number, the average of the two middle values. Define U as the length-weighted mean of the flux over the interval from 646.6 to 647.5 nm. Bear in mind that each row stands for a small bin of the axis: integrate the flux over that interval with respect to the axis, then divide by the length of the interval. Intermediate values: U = 4.05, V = 4.08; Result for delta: 0.244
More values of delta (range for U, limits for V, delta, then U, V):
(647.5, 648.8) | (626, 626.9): 0.232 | 4.04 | 4.22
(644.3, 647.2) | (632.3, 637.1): 0.237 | 4.04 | 4.16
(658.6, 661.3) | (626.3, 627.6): 0.226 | 3.89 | 4.24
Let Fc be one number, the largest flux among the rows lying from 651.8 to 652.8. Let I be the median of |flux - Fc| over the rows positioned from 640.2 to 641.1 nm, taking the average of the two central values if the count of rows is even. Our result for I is 0.06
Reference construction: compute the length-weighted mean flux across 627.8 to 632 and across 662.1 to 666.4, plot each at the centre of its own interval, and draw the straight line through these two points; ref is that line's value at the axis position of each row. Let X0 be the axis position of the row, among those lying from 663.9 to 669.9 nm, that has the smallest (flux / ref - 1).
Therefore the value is 666.434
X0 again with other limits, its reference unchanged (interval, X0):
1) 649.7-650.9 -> 649.766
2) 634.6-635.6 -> 635.268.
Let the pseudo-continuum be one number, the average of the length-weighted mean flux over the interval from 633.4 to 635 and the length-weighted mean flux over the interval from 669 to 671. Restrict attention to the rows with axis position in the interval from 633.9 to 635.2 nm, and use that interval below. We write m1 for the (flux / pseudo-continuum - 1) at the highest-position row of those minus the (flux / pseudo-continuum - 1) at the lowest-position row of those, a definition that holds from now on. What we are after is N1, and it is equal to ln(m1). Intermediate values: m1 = 0.000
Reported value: -7.6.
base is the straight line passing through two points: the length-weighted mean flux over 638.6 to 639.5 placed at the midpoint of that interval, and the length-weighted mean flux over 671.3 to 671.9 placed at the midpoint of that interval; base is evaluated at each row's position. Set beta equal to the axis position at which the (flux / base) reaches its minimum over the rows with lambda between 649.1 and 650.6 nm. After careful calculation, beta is 649.617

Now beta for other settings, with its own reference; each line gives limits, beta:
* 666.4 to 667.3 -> 666.434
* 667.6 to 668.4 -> 667.817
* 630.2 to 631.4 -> 630.605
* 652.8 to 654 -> 653.066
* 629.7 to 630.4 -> 630.169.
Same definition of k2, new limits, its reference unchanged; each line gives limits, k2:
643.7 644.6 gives -0.002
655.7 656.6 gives 0.207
